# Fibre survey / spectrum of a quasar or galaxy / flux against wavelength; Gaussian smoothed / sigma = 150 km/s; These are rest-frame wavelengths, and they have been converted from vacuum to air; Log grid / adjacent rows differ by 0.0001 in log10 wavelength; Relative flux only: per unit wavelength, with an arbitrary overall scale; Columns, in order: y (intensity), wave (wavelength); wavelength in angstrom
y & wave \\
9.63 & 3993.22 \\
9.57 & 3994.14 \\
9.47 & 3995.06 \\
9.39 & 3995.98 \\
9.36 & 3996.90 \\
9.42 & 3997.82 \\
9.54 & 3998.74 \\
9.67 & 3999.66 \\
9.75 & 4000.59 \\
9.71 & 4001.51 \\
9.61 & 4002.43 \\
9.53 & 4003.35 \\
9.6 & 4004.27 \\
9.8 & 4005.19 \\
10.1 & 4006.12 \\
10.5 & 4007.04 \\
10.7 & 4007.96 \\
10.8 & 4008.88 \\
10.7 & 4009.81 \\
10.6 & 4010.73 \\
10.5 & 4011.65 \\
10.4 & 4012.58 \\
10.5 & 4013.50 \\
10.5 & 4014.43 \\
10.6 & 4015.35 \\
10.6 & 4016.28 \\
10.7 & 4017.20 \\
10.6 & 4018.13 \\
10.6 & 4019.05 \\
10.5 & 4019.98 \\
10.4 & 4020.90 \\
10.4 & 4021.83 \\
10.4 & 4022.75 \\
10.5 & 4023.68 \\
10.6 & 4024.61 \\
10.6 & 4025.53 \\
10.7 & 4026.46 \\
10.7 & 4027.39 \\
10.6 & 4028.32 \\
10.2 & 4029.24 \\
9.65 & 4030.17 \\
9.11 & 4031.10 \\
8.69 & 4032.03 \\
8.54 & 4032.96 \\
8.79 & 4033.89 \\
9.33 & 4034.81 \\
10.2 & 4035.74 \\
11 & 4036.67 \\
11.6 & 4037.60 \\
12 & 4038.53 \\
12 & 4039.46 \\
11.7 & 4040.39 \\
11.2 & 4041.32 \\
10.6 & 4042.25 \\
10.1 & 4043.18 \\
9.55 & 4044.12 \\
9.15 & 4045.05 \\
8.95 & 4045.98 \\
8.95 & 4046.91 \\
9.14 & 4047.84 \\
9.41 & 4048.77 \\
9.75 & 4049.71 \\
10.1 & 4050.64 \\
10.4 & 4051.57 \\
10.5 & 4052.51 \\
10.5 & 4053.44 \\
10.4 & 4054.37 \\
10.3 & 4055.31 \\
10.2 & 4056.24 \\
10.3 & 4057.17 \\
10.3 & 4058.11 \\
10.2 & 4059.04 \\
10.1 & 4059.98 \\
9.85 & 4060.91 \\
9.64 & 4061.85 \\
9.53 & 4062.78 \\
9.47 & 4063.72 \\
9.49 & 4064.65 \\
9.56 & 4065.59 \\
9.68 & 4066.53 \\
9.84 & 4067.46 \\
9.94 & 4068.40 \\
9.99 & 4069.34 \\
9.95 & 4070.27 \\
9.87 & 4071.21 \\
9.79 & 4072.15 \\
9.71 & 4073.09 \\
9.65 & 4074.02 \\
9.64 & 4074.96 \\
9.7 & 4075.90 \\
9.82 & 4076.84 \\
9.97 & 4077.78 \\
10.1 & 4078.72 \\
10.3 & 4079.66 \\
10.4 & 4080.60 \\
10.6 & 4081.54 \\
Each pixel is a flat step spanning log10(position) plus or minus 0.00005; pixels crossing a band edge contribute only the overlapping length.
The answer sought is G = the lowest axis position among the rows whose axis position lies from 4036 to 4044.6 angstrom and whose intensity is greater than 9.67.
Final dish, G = 4036.67 angstrom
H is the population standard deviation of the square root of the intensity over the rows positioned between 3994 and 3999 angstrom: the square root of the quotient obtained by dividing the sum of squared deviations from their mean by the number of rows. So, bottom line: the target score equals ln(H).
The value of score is -4.4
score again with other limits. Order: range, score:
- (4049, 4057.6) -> -3.4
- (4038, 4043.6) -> -2.2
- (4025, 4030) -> -3.6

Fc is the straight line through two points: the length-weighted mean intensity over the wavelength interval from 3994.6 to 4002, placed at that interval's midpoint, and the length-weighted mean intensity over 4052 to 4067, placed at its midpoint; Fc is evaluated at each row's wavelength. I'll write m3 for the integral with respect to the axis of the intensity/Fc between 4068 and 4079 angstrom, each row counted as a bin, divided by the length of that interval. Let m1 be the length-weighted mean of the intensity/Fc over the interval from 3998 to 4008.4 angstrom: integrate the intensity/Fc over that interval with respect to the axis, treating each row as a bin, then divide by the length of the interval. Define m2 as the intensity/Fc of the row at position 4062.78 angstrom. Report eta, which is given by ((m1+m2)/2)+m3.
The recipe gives 1.96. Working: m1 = 1.029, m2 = 0.95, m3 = 0.97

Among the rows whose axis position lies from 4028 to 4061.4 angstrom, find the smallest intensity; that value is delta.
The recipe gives 8.54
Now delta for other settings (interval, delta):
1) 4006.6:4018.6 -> 10.4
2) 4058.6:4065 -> 9.47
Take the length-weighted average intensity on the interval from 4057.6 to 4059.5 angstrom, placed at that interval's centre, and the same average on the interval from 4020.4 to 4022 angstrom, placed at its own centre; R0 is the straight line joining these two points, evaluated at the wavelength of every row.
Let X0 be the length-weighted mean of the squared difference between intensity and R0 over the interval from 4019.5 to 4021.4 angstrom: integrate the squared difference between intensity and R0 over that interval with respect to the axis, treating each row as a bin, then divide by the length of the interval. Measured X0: 0.00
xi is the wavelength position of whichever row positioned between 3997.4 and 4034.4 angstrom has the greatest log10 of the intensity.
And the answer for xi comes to 4008.88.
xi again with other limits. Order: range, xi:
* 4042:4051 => 4042.25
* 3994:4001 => 4000.59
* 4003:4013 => 4008.88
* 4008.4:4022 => 4008.88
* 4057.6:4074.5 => 4058.11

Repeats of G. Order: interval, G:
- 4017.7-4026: 4018.13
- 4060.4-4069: 4060.91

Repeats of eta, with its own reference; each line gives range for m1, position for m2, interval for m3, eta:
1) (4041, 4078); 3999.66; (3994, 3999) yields 1.99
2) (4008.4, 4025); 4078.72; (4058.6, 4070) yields 2.02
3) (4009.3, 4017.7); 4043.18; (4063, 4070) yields 2.02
